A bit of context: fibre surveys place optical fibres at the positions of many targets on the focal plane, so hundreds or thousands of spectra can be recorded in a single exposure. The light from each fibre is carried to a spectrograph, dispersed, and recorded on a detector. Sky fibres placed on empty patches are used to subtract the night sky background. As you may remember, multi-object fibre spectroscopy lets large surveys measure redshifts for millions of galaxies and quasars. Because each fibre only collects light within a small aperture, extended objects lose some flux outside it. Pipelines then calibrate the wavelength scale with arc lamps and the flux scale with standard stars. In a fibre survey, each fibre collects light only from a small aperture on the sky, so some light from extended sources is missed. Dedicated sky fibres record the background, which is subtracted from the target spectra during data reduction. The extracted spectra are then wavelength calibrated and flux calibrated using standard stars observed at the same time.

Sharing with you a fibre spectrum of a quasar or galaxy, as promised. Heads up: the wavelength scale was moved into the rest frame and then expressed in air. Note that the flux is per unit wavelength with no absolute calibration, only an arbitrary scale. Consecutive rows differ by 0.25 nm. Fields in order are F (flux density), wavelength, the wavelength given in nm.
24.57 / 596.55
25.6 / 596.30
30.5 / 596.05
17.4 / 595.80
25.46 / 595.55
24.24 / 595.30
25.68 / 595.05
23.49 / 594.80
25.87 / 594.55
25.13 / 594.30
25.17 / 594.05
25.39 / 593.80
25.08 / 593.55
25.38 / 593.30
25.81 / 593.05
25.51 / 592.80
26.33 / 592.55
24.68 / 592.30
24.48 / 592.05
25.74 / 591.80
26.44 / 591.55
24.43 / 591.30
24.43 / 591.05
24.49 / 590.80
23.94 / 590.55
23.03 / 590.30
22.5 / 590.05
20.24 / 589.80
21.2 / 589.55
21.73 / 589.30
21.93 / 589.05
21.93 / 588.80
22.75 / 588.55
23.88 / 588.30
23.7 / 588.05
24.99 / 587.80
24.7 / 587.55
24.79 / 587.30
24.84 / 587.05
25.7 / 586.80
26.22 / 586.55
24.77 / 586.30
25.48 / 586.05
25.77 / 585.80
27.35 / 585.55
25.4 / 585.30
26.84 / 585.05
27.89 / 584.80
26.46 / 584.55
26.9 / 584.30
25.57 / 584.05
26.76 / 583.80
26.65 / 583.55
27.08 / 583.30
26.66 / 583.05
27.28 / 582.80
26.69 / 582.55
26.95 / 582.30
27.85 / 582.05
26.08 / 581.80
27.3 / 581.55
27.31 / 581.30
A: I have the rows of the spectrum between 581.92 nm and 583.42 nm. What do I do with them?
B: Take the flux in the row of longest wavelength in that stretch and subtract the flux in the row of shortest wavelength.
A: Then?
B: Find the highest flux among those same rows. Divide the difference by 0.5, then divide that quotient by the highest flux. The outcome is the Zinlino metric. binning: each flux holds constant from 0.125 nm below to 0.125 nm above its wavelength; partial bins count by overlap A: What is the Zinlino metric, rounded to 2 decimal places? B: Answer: -0.06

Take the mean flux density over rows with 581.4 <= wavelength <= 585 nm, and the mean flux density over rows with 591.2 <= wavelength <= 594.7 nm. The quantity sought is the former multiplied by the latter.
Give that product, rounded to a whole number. 682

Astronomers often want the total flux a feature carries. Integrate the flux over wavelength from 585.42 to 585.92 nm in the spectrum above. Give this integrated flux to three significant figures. 13.3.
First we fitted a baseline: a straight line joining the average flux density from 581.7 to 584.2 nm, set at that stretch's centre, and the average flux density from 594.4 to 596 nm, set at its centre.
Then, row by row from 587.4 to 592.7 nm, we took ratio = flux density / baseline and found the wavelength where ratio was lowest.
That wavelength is 589.80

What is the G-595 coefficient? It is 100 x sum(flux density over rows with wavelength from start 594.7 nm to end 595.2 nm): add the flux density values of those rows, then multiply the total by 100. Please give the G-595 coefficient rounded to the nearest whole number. 4917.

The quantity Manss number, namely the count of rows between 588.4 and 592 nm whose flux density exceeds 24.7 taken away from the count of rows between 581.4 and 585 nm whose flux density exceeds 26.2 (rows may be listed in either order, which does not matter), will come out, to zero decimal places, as 10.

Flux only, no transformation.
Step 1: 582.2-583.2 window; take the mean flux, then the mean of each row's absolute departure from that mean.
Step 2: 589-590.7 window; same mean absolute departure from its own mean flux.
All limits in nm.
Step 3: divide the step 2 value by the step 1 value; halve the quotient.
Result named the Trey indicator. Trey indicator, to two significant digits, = 2.1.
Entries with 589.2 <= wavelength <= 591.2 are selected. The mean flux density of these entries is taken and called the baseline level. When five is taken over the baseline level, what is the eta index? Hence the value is 0.220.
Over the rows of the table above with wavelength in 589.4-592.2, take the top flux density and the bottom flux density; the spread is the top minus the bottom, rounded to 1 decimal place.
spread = 6.2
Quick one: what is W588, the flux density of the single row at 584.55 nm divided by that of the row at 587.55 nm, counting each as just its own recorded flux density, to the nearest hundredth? 1.07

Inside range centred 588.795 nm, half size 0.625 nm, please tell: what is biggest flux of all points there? 23.88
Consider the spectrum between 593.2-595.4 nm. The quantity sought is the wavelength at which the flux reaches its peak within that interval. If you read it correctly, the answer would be 594.55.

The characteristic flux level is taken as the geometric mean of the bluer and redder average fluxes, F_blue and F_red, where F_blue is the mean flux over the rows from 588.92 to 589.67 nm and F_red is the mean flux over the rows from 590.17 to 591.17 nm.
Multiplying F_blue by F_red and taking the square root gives 22.8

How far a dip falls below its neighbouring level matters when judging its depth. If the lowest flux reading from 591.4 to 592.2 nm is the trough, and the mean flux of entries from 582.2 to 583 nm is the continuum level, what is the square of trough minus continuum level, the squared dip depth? 6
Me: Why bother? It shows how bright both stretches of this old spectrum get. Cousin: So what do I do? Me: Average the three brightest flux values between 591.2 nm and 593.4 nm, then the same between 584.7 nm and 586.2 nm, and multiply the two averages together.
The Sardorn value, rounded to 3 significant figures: 717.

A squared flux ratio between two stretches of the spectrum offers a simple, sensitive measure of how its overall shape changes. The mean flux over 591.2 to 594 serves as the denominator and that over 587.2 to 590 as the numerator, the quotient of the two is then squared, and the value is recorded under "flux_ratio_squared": 0.81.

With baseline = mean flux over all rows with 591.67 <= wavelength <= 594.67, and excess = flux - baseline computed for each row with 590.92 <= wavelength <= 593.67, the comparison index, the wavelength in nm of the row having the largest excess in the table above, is 591.55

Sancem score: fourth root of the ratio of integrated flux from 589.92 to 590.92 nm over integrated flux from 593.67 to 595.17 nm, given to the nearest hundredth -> 0.89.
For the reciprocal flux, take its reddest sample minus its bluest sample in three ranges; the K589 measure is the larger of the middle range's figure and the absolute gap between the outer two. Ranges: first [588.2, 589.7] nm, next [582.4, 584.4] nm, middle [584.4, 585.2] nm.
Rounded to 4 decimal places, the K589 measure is 0.0056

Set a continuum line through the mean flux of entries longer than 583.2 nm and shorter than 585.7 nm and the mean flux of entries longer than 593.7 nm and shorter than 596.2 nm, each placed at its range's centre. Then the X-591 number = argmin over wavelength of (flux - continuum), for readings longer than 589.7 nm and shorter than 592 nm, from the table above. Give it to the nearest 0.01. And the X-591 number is 589.80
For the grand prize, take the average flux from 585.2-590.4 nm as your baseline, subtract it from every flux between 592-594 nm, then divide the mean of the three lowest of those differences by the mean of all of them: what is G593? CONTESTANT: 0.6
